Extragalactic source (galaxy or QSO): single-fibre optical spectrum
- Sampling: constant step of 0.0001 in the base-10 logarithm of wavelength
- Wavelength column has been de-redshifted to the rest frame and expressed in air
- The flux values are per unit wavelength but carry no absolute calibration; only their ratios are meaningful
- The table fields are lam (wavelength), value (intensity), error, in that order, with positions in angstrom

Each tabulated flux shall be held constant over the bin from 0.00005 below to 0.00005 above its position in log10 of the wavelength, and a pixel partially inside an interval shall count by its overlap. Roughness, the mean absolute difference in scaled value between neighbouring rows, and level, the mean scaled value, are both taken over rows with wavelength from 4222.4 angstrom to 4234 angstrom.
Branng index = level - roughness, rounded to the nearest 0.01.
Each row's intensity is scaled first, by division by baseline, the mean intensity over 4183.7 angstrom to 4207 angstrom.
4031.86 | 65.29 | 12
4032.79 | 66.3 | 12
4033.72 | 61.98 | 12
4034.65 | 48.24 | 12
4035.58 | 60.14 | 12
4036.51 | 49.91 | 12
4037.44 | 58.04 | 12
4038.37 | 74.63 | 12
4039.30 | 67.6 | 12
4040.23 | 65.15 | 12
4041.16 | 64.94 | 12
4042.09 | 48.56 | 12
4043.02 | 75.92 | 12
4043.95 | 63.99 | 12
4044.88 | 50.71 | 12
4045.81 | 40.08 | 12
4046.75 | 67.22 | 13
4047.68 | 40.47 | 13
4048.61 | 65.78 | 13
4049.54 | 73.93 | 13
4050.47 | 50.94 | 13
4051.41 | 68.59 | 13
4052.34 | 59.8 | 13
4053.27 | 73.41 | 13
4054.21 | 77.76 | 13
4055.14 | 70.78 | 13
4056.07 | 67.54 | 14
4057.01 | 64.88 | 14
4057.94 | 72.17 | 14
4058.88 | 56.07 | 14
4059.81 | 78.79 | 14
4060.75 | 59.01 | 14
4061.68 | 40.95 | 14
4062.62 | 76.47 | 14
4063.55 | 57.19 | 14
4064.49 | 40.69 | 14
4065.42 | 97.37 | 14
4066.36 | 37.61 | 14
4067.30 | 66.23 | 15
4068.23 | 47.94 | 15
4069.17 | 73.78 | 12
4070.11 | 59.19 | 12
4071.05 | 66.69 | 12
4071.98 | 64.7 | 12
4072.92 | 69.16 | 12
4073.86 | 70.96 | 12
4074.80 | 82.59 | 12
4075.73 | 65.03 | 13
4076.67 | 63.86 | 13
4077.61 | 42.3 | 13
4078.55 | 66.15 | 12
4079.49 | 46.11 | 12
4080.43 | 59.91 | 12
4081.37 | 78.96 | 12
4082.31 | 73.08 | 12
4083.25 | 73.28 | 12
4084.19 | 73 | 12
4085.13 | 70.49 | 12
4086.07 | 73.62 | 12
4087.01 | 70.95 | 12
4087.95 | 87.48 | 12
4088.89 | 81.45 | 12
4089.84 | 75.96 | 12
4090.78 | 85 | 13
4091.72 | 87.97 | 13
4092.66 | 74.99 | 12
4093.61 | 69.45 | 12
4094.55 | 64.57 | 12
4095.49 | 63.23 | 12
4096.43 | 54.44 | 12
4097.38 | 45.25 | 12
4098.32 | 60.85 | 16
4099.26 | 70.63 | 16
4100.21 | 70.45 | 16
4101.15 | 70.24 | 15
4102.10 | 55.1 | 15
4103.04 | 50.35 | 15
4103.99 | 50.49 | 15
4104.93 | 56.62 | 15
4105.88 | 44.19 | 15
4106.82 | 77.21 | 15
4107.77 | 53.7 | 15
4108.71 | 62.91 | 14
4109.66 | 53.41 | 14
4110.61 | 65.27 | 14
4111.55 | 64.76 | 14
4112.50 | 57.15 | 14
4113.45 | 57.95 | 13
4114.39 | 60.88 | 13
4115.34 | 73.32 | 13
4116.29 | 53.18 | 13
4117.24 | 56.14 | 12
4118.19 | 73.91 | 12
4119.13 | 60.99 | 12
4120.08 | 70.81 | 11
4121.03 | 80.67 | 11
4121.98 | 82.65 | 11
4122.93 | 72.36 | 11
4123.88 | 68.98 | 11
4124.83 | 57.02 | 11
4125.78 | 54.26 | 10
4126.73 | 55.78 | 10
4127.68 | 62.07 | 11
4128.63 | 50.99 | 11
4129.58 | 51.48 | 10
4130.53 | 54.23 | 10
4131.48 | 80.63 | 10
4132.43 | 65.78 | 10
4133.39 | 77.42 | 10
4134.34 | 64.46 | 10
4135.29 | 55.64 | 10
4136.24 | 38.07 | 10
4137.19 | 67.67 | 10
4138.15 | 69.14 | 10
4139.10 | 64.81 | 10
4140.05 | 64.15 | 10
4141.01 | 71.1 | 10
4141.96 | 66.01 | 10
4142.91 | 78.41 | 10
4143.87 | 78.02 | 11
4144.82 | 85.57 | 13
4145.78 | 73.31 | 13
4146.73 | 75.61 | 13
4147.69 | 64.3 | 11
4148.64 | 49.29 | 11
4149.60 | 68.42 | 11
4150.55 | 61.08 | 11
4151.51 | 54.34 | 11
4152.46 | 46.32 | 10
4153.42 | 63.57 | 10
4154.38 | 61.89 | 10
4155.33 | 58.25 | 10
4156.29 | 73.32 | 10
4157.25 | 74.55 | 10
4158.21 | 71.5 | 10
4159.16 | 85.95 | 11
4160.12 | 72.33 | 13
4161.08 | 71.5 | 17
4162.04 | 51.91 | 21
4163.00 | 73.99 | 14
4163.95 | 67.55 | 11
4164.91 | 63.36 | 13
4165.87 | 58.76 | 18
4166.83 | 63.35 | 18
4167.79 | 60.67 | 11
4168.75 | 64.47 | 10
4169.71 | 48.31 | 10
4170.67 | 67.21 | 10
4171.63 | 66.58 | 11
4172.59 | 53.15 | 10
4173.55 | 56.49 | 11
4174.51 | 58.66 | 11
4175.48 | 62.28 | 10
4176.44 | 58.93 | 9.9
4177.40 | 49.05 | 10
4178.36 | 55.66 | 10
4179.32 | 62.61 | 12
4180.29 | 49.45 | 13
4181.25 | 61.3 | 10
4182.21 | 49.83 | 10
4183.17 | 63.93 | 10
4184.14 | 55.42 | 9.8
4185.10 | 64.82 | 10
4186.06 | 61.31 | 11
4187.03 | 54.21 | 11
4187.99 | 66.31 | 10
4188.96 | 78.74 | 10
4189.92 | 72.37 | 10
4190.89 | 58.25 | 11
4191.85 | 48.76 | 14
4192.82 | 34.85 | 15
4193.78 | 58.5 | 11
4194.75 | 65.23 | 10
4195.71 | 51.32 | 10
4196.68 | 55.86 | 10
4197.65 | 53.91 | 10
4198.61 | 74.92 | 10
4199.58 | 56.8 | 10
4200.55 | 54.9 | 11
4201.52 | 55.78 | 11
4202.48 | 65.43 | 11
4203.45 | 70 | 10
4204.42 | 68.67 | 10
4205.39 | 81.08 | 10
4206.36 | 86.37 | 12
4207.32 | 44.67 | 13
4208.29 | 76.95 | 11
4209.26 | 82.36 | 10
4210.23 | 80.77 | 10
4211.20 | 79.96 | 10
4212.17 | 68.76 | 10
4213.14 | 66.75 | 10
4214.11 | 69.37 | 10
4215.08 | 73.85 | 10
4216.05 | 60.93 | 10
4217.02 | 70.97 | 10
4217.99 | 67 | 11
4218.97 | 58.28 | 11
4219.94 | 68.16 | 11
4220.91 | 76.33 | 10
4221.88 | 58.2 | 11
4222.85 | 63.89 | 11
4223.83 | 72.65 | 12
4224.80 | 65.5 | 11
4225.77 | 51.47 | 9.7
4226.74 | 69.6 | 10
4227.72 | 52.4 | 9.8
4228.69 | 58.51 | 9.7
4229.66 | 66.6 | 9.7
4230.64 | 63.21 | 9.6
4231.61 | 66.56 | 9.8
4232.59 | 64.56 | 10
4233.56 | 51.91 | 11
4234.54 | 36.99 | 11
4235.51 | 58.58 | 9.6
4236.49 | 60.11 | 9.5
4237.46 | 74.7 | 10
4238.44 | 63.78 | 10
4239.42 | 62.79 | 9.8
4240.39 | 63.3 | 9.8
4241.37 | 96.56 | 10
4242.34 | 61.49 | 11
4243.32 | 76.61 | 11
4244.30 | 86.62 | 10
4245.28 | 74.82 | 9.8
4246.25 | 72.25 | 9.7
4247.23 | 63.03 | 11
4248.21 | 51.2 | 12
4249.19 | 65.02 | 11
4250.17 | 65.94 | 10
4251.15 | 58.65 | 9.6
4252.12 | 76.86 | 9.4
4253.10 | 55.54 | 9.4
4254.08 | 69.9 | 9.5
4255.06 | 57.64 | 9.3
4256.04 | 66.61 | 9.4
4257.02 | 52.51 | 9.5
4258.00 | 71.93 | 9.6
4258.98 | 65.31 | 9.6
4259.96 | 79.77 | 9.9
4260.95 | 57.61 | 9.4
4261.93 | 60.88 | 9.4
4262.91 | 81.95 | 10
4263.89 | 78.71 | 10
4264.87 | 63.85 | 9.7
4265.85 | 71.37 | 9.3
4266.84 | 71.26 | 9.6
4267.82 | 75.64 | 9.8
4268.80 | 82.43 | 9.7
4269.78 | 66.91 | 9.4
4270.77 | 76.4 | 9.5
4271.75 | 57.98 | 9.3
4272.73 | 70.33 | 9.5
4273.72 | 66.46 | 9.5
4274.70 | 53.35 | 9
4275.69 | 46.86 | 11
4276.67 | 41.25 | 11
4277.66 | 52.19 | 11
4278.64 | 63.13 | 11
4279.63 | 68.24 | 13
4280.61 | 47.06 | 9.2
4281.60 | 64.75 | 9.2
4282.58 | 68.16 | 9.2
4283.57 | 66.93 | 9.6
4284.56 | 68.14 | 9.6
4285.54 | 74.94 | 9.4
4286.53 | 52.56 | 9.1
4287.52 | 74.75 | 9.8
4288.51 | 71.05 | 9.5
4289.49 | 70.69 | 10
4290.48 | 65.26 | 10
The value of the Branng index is 0.85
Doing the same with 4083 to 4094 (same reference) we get 1.14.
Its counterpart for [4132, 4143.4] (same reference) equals 0.89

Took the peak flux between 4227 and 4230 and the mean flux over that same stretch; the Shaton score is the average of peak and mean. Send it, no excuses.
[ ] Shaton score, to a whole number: 63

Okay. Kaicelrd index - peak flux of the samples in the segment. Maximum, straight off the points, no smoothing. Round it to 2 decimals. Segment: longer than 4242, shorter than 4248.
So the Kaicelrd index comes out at 86.62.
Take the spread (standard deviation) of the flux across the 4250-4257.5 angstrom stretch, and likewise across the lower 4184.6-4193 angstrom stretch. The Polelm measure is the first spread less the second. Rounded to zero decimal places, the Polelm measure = -5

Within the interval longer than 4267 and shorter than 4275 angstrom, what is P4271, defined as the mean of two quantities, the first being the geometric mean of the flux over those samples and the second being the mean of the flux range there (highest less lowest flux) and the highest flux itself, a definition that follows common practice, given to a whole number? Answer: 62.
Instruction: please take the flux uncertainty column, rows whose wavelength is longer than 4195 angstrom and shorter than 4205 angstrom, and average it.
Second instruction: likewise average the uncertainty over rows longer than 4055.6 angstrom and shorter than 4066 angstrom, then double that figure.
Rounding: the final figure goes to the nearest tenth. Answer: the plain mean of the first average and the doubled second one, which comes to 19.1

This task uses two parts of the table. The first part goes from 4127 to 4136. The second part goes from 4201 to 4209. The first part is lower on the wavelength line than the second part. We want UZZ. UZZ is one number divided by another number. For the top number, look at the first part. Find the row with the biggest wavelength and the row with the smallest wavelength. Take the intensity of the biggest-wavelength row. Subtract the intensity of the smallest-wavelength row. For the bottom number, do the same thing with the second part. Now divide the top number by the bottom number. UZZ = -0.3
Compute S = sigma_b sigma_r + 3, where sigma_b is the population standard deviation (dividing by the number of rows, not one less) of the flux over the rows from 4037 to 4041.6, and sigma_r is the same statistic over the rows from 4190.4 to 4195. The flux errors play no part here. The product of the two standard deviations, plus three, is 59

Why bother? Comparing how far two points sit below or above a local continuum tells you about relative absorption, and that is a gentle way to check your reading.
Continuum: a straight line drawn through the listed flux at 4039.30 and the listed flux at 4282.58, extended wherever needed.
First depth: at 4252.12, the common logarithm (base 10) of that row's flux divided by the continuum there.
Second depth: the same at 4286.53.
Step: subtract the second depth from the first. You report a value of 0.17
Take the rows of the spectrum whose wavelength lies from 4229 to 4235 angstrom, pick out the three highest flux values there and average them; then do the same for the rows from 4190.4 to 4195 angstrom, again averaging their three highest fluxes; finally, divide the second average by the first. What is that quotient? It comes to 0.92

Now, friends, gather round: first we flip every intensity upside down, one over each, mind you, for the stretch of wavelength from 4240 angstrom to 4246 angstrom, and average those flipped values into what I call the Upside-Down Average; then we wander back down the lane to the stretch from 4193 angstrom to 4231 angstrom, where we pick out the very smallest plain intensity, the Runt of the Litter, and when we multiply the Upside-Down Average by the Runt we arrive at 0.60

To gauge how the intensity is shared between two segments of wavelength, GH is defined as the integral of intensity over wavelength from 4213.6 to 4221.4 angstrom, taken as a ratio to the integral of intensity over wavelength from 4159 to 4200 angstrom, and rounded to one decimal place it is 0.2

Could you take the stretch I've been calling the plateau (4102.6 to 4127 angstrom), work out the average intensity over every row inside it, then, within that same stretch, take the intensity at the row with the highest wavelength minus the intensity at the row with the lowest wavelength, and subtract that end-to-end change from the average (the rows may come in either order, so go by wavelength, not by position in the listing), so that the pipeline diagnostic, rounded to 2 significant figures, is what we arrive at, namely 57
